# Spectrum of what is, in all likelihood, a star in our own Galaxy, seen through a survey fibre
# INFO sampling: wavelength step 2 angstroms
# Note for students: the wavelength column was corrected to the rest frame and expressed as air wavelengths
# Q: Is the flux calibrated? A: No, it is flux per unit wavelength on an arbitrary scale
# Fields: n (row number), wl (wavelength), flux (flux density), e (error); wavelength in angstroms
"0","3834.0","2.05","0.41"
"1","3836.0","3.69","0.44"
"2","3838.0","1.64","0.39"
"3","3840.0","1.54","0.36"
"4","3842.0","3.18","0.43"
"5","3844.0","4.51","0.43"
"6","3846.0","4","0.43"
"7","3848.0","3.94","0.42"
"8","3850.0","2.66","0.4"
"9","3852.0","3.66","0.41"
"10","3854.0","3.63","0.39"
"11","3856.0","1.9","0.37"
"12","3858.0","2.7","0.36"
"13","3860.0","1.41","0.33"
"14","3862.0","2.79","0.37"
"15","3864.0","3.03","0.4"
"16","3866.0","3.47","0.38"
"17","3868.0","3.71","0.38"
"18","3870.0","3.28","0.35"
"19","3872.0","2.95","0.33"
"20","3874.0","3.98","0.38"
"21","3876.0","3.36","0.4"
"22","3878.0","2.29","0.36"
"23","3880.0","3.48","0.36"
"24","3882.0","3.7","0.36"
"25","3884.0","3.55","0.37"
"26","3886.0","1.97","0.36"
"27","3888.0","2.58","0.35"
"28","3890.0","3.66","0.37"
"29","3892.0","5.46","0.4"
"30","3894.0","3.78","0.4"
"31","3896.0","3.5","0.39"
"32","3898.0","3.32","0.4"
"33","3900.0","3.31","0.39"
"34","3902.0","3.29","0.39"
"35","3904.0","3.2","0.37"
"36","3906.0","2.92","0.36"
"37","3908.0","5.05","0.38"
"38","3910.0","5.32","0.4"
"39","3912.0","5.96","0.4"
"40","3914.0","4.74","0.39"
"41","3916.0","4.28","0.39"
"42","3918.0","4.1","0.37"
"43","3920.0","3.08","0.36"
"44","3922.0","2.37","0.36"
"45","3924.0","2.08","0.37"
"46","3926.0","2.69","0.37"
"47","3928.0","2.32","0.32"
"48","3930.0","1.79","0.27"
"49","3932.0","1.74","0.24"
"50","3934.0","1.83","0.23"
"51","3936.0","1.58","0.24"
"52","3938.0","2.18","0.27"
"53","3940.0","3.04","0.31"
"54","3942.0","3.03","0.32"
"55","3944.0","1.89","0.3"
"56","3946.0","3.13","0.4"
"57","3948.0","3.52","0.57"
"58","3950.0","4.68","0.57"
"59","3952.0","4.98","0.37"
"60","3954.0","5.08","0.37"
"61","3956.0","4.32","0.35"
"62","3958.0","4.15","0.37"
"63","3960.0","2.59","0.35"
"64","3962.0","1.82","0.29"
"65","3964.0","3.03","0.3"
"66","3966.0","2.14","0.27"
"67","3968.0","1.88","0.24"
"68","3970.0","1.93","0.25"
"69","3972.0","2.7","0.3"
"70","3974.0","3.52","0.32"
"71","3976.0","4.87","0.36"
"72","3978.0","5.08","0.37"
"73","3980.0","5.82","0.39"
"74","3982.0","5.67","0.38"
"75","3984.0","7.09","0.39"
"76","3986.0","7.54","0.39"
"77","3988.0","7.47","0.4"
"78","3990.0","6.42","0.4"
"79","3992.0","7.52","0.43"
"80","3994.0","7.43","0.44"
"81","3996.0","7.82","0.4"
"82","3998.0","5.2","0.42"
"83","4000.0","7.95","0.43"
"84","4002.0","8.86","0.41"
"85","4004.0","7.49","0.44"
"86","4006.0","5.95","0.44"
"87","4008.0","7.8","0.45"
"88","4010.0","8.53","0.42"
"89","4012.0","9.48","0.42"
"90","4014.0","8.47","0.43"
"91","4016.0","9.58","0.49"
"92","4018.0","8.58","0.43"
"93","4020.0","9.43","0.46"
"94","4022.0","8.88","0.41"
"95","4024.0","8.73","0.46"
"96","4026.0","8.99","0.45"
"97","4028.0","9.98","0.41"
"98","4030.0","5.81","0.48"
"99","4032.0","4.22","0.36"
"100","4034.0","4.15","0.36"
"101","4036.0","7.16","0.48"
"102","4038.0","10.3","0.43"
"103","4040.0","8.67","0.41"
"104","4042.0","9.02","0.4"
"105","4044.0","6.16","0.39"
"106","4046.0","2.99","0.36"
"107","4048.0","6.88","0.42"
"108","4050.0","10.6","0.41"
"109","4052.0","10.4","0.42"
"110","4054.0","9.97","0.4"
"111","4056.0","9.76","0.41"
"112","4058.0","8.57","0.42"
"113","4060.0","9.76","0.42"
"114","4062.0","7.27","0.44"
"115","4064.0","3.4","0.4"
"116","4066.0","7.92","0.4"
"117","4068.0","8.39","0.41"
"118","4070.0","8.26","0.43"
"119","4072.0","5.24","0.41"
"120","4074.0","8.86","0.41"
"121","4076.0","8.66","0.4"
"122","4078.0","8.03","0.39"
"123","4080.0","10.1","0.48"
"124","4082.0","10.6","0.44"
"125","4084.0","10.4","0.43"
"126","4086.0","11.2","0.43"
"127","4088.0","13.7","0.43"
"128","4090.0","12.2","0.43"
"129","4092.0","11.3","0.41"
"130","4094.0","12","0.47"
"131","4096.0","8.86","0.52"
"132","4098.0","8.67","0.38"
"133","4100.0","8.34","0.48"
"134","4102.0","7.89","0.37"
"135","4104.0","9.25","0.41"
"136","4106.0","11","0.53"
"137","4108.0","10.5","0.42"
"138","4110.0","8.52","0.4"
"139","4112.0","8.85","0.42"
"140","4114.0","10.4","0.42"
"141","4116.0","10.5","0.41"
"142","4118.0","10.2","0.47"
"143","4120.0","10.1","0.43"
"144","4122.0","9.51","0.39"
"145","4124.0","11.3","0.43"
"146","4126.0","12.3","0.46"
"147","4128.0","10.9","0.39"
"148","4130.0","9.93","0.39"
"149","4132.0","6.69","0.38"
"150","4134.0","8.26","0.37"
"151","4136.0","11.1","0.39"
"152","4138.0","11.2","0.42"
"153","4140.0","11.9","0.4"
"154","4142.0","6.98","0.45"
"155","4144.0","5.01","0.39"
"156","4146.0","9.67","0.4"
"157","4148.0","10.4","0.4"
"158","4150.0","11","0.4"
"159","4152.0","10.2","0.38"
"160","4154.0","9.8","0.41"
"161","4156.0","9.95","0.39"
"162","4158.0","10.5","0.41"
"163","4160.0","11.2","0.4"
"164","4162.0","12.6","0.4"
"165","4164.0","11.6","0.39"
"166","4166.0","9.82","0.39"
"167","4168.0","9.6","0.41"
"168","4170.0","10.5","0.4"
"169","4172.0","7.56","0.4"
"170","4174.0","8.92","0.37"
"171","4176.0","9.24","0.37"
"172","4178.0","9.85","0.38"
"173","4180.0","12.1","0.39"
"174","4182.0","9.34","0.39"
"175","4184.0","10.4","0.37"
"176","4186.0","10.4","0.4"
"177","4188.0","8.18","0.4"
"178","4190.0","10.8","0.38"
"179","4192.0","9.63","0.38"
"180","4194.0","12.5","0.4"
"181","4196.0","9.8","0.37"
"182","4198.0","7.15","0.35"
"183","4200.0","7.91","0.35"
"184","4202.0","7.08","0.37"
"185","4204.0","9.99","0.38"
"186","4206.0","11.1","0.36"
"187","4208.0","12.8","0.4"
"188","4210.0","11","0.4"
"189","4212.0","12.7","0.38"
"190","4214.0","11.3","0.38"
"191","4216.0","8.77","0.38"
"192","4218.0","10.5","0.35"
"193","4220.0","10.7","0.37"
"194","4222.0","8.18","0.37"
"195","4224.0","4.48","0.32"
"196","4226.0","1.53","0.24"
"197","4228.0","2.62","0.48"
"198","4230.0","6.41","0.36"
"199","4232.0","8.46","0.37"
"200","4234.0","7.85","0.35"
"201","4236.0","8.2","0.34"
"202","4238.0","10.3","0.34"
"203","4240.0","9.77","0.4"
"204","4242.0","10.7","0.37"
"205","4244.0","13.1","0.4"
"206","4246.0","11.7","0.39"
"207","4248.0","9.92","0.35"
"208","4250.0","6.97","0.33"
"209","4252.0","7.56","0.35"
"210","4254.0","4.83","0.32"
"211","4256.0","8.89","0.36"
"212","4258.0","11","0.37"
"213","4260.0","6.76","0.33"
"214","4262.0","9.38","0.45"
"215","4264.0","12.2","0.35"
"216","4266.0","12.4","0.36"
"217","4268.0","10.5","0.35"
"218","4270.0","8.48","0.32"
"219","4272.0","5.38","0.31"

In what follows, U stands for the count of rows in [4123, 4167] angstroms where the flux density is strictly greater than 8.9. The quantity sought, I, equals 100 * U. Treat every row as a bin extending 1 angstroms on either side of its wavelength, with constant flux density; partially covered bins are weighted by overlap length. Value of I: 1800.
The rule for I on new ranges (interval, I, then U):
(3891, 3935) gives 0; 0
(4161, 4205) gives 1700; 17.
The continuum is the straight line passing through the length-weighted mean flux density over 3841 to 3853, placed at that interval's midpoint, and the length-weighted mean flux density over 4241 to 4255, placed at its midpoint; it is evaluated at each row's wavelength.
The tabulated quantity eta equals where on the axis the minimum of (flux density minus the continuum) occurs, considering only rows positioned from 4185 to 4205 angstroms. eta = 4202.0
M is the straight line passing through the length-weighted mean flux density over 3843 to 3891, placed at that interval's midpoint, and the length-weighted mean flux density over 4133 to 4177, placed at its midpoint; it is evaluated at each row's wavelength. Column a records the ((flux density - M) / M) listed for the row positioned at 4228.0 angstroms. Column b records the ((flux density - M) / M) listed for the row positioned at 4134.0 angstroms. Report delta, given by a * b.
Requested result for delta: 0.09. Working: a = -0.77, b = -0.12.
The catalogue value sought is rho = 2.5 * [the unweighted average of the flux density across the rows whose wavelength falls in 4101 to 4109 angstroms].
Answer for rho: 24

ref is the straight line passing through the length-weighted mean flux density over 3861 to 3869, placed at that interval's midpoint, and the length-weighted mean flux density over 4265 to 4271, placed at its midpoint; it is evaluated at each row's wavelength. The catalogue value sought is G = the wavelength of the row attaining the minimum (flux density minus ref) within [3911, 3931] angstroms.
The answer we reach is 3930.0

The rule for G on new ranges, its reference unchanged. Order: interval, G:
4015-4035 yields 4034.0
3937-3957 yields 3944.0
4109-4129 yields 4110.0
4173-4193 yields 4188.0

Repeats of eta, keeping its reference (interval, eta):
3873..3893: 3886.0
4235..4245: 4236.0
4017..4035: 4034.0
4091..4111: 4102.0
